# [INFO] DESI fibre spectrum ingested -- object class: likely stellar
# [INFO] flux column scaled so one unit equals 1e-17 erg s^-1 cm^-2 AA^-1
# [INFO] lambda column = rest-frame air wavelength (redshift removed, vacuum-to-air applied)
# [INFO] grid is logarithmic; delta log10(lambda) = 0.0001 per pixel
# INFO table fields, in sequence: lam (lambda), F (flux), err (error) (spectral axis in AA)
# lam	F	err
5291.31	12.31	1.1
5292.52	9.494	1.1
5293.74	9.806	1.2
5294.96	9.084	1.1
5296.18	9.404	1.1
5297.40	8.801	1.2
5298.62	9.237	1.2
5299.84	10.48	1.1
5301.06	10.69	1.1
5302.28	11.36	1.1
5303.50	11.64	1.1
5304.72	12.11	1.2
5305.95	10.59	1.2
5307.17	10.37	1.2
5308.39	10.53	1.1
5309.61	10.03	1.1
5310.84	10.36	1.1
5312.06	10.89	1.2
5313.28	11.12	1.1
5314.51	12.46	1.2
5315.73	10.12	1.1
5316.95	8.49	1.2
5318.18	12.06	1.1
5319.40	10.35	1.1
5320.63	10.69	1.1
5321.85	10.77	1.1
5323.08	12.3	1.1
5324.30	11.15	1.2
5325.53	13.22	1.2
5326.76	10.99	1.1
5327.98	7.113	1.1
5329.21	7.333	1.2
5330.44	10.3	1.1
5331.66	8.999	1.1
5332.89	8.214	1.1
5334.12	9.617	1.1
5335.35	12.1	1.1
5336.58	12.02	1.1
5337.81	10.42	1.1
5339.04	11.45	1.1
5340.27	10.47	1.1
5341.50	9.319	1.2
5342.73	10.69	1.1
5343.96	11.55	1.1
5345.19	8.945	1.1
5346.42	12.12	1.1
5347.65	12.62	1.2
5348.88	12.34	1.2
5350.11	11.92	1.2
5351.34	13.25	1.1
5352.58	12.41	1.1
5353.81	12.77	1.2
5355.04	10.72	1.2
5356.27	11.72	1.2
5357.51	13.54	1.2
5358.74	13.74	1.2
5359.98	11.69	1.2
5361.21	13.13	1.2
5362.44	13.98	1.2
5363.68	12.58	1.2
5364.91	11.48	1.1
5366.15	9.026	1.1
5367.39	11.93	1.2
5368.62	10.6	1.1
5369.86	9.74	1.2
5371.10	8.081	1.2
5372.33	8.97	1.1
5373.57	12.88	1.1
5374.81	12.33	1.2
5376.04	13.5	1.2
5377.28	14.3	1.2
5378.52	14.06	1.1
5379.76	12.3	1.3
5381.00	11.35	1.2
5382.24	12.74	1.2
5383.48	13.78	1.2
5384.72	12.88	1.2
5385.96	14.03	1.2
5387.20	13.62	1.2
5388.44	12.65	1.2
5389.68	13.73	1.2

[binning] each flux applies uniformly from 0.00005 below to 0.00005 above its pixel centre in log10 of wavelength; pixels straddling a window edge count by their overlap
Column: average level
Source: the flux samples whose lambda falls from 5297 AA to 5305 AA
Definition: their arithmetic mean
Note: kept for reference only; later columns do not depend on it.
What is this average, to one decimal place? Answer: 10.6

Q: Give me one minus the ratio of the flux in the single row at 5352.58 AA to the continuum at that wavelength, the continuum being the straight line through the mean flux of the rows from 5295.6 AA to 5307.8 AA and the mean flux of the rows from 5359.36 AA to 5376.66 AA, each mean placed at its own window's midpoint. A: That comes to -0.11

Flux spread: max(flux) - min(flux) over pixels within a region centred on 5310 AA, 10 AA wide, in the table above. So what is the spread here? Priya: 2.4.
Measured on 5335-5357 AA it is 4.3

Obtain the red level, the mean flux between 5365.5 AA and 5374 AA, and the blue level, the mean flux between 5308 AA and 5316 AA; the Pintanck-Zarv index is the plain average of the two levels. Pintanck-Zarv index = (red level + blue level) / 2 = 10.5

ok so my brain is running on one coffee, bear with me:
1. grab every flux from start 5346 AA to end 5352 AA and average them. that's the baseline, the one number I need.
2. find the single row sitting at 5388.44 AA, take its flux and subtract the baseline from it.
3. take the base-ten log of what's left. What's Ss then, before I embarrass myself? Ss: -0.7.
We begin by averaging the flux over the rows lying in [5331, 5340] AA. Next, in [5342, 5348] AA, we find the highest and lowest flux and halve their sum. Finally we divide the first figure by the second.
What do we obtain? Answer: 0.96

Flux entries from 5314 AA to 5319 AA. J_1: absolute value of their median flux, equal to 11.1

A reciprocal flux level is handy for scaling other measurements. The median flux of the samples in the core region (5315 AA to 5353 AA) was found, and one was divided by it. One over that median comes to 0.093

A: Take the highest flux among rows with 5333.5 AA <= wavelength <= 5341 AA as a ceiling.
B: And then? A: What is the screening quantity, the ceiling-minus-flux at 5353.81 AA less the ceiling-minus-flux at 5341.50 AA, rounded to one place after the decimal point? -3.5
